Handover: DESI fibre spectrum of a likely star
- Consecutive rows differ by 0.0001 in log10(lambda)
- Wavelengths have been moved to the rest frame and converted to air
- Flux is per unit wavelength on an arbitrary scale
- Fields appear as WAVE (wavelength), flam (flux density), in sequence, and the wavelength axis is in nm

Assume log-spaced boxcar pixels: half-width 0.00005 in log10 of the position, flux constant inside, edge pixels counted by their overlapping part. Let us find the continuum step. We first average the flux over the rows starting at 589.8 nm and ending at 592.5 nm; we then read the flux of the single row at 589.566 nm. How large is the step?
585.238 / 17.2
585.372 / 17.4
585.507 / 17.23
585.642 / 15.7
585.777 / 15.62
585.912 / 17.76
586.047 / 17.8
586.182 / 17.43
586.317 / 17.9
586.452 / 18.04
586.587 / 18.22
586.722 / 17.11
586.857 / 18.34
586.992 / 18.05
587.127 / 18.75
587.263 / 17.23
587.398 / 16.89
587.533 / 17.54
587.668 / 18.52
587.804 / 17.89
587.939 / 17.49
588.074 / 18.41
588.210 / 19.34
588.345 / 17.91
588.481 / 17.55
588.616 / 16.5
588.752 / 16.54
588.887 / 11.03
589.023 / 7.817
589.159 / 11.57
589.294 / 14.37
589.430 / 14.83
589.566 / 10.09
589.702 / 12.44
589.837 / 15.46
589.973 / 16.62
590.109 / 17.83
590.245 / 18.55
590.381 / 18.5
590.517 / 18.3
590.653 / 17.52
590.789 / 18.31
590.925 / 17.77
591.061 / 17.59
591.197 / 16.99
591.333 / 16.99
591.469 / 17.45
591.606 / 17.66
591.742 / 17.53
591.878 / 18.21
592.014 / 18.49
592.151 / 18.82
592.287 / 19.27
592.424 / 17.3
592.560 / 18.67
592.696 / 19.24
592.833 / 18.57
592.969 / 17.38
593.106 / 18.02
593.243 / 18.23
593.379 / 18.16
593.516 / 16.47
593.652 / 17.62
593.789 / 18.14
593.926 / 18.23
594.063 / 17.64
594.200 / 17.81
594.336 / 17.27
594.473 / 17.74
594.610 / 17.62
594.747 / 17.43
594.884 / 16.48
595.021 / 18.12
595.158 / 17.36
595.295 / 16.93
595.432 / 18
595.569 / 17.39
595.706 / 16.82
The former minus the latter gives 7.7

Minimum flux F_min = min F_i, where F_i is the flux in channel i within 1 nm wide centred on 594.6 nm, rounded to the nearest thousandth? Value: 16.480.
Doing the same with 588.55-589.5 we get 7.817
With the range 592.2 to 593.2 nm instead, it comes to 17.300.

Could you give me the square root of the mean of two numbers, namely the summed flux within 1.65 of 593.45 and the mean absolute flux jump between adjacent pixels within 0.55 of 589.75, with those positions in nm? 15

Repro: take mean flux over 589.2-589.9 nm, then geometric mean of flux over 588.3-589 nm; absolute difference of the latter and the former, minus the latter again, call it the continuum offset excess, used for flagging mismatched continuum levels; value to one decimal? -13.4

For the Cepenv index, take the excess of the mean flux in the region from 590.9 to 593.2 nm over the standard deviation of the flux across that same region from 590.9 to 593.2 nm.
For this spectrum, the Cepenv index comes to 17.3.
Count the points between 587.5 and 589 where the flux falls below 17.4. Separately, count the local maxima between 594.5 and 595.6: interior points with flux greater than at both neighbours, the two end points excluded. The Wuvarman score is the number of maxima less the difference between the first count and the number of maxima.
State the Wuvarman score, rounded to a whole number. 1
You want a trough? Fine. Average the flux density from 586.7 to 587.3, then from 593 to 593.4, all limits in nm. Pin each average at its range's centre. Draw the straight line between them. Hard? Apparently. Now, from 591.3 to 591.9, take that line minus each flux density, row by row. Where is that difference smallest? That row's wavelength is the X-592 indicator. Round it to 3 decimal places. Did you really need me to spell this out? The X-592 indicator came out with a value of 591.878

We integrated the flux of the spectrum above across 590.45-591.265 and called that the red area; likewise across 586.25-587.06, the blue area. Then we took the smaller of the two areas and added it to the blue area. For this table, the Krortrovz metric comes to 29.0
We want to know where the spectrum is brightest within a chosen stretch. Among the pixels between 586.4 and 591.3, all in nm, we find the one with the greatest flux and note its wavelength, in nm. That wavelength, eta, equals 588.210 nm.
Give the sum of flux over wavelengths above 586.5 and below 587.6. 142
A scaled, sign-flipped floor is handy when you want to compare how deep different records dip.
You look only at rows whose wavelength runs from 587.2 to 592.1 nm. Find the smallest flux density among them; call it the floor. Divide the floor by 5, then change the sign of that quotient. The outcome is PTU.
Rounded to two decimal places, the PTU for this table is -1.56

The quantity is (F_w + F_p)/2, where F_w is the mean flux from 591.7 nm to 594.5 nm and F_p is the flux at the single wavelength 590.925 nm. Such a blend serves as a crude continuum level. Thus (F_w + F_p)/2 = 17.9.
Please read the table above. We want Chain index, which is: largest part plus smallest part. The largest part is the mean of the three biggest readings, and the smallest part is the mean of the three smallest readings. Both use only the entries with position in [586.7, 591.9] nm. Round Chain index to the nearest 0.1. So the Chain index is 28.5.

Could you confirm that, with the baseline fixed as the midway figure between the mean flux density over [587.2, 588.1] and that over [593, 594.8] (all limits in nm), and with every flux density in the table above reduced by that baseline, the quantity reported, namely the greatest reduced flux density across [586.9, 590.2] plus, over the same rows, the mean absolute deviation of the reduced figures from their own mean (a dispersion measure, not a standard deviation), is 4.1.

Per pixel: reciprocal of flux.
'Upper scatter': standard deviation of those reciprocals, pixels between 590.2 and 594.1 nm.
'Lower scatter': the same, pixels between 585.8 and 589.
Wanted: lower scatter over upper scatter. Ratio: 3.6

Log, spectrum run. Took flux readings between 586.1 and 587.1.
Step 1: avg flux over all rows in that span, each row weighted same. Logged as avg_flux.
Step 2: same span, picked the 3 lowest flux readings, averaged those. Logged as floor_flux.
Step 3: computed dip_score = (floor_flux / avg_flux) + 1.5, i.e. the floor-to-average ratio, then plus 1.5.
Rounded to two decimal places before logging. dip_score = 2.48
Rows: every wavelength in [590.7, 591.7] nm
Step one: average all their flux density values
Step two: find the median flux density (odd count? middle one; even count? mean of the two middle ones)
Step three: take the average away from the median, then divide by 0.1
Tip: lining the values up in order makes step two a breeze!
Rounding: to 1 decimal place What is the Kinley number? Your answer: 0.5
